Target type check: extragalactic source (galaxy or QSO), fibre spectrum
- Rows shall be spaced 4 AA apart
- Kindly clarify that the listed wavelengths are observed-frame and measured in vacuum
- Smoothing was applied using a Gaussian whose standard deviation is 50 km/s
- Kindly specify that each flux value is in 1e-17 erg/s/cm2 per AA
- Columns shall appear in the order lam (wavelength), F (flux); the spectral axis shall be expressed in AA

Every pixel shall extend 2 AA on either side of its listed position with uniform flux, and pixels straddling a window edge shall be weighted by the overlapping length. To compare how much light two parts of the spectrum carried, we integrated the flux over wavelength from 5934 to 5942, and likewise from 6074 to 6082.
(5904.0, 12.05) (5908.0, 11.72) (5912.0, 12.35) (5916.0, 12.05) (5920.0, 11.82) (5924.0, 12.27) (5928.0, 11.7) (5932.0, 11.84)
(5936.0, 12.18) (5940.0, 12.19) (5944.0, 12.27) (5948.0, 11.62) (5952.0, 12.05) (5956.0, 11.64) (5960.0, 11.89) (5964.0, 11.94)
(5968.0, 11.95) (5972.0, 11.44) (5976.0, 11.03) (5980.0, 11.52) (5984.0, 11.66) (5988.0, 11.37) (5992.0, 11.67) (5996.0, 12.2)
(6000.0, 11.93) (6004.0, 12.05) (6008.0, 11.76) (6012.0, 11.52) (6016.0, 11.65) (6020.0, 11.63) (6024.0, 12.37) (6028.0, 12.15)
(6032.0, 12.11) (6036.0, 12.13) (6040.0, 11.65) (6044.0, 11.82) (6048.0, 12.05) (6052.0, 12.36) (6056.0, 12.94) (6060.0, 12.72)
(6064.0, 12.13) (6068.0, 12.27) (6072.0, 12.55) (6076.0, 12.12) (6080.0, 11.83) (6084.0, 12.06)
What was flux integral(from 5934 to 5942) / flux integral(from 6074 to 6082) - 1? 0.018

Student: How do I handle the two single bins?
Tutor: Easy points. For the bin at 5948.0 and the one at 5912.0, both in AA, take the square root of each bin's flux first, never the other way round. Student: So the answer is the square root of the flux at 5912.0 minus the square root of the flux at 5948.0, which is 0.11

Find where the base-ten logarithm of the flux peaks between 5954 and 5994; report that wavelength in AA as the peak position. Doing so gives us 5968.0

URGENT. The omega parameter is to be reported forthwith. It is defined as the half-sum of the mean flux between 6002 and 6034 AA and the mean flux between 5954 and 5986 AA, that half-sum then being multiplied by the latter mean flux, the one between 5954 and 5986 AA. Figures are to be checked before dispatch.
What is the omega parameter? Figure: 137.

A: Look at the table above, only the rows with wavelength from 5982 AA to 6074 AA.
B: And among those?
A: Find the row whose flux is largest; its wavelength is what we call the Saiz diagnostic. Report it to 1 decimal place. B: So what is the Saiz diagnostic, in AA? 6056.0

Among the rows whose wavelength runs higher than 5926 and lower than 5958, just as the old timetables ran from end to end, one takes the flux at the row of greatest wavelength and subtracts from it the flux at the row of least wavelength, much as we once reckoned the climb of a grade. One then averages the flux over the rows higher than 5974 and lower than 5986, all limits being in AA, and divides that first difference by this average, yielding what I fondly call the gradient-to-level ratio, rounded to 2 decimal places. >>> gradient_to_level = -0.01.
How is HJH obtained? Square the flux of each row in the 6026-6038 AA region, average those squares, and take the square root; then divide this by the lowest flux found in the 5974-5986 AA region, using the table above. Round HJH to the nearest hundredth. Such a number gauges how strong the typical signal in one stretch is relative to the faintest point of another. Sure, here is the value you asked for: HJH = 1.10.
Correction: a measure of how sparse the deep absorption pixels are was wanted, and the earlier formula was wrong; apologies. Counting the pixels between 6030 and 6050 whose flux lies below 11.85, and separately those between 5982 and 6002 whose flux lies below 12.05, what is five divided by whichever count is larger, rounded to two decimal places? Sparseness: 1.25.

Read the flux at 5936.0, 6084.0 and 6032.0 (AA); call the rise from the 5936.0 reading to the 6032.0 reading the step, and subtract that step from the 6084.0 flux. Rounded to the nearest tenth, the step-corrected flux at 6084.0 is 12.1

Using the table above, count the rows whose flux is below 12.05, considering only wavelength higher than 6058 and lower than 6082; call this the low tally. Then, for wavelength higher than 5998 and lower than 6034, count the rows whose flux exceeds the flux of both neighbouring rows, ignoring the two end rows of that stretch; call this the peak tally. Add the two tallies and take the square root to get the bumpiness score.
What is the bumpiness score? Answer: 2.0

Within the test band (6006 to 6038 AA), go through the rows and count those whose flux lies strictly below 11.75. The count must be 3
